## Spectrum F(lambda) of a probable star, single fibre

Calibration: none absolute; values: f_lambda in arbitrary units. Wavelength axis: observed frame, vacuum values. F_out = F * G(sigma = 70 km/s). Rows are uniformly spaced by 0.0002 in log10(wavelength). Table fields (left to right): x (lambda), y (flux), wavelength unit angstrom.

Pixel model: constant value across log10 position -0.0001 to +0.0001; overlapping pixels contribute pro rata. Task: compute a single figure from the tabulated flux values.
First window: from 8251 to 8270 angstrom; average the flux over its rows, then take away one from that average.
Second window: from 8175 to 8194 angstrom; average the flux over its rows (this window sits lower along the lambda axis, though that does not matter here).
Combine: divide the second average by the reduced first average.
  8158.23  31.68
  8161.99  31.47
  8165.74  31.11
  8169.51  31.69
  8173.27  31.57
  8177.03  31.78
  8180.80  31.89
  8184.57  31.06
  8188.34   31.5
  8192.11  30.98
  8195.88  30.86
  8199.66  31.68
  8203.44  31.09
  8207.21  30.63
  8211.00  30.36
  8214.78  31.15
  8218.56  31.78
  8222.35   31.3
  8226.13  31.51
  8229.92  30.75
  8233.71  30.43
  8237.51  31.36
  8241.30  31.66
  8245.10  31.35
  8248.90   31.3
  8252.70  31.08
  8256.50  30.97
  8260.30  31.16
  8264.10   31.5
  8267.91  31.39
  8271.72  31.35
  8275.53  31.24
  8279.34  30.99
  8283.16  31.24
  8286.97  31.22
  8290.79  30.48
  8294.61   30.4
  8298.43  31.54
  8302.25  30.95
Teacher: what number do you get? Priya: 1.040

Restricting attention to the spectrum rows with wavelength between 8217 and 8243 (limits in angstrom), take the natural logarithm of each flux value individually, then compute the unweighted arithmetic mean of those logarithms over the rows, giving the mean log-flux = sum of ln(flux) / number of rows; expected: 3.44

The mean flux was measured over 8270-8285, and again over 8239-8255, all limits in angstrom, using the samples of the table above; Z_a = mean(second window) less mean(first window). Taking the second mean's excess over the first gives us 0.14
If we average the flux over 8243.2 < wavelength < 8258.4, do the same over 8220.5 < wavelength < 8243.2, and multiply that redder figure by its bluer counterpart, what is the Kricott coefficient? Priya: 972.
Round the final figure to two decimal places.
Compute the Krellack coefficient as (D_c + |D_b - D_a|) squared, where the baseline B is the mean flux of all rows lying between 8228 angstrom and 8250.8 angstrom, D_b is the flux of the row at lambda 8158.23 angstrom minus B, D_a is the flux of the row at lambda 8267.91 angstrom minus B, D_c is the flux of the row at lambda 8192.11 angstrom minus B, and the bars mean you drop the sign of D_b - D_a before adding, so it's 0.02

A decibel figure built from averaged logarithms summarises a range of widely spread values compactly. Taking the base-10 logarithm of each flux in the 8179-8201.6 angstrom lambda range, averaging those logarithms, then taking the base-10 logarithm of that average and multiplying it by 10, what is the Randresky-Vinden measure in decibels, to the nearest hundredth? 1.75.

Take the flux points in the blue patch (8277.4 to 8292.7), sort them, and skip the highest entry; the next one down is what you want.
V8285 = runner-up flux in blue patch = 31.22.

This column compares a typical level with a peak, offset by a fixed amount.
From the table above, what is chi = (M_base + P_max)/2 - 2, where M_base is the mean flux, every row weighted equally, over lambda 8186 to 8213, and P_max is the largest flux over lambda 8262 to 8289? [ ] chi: 29.3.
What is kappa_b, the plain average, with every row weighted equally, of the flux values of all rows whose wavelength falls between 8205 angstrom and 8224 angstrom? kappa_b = 31.0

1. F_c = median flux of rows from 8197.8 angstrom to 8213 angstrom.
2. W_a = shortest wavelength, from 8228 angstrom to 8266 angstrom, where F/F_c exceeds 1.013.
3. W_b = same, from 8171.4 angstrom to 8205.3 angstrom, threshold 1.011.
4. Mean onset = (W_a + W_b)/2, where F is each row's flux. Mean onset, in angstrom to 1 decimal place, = 8205.4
